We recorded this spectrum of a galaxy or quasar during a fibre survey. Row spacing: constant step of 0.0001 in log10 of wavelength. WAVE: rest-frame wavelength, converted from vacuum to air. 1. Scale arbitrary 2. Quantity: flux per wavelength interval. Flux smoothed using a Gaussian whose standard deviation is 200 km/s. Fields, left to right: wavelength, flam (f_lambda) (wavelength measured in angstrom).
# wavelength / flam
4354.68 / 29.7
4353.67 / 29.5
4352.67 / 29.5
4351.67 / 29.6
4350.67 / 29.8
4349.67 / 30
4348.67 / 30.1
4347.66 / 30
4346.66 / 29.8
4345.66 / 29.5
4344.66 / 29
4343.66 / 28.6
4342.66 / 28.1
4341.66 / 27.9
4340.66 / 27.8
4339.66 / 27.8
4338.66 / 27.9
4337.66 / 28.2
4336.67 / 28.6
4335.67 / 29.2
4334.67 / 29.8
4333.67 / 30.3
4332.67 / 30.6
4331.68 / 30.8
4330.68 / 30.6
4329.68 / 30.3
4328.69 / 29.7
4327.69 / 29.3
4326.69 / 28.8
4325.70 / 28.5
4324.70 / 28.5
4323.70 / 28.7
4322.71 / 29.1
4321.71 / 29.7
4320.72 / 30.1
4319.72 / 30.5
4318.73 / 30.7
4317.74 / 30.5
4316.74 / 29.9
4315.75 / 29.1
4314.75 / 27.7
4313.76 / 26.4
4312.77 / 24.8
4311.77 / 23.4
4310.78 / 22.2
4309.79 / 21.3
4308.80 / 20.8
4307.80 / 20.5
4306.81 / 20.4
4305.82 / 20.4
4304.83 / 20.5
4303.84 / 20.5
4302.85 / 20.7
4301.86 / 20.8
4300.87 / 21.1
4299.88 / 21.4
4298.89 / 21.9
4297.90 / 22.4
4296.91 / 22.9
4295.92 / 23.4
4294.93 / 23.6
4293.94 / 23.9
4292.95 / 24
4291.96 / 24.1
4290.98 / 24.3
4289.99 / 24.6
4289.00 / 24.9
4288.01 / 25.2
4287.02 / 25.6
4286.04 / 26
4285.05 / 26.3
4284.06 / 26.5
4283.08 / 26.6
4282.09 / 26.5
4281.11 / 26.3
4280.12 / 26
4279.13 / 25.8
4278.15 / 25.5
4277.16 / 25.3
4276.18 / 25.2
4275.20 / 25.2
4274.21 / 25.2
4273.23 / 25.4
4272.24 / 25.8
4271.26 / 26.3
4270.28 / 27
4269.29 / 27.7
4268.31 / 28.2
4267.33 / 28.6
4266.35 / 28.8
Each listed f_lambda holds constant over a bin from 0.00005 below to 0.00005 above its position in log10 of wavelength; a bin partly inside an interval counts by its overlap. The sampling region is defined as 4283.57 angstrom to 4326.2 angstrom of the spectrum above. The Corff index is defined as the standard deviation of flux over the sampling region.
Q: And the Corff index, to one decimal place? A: 3.4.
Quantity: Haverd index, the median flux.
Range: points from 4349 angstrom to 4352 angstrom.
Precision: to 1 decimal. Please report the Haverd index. 29.8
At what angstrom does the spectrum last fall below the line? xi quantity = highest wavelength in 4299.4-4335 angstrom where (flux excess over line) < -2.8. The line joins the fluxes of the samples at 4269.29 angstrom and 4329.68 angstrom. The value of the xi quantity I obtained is 4313.76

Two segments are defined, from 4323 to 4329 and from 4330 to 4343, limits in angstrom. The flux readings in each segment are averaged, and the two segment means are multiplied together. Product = 840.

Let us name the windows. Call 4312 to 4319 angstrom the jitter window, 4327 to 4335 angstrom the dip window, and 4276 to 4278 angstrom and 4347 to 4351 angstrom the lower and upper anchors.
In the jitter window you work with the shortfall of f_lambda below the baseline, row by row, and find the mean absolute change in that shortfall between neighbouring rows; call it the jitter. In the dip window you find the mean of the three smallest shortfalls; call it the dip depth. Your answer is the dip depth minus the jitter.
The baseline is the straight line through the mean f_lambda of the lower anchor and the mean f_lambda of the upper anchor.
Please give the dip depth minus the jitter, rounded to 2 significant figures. -2.8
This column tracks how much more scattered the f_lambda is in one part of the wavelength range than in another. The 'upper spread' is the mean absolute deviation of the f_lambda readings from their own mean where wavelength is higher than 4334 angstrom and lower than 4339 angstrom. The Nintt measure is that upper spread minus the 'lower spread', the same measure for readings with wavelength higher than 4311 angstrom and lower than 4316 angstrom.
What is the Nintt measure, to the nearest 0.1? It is -1.1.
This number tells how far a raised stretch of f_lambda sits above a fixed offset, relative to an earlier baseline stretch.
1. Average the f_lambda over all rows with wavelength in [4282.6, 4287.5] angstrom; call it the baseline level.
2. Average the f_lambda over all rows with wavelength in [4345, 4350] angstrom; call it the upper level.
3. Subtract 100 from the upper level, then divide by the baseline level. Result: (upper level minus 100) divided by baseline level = -2.7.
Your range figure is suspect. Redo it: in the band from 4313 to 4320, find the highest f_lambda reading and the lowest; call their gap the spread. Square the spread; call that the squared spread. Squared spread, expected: 18.5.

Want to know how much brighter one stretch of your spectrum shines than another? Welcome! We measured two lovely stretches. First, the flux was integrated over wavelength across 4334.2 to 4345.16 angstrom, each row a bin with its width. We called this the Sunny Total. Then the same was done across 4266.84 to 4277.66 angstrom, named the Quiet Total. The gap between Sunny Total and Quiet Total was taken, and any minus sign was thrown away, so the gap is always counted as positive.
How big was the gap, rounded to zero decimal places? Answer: 27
